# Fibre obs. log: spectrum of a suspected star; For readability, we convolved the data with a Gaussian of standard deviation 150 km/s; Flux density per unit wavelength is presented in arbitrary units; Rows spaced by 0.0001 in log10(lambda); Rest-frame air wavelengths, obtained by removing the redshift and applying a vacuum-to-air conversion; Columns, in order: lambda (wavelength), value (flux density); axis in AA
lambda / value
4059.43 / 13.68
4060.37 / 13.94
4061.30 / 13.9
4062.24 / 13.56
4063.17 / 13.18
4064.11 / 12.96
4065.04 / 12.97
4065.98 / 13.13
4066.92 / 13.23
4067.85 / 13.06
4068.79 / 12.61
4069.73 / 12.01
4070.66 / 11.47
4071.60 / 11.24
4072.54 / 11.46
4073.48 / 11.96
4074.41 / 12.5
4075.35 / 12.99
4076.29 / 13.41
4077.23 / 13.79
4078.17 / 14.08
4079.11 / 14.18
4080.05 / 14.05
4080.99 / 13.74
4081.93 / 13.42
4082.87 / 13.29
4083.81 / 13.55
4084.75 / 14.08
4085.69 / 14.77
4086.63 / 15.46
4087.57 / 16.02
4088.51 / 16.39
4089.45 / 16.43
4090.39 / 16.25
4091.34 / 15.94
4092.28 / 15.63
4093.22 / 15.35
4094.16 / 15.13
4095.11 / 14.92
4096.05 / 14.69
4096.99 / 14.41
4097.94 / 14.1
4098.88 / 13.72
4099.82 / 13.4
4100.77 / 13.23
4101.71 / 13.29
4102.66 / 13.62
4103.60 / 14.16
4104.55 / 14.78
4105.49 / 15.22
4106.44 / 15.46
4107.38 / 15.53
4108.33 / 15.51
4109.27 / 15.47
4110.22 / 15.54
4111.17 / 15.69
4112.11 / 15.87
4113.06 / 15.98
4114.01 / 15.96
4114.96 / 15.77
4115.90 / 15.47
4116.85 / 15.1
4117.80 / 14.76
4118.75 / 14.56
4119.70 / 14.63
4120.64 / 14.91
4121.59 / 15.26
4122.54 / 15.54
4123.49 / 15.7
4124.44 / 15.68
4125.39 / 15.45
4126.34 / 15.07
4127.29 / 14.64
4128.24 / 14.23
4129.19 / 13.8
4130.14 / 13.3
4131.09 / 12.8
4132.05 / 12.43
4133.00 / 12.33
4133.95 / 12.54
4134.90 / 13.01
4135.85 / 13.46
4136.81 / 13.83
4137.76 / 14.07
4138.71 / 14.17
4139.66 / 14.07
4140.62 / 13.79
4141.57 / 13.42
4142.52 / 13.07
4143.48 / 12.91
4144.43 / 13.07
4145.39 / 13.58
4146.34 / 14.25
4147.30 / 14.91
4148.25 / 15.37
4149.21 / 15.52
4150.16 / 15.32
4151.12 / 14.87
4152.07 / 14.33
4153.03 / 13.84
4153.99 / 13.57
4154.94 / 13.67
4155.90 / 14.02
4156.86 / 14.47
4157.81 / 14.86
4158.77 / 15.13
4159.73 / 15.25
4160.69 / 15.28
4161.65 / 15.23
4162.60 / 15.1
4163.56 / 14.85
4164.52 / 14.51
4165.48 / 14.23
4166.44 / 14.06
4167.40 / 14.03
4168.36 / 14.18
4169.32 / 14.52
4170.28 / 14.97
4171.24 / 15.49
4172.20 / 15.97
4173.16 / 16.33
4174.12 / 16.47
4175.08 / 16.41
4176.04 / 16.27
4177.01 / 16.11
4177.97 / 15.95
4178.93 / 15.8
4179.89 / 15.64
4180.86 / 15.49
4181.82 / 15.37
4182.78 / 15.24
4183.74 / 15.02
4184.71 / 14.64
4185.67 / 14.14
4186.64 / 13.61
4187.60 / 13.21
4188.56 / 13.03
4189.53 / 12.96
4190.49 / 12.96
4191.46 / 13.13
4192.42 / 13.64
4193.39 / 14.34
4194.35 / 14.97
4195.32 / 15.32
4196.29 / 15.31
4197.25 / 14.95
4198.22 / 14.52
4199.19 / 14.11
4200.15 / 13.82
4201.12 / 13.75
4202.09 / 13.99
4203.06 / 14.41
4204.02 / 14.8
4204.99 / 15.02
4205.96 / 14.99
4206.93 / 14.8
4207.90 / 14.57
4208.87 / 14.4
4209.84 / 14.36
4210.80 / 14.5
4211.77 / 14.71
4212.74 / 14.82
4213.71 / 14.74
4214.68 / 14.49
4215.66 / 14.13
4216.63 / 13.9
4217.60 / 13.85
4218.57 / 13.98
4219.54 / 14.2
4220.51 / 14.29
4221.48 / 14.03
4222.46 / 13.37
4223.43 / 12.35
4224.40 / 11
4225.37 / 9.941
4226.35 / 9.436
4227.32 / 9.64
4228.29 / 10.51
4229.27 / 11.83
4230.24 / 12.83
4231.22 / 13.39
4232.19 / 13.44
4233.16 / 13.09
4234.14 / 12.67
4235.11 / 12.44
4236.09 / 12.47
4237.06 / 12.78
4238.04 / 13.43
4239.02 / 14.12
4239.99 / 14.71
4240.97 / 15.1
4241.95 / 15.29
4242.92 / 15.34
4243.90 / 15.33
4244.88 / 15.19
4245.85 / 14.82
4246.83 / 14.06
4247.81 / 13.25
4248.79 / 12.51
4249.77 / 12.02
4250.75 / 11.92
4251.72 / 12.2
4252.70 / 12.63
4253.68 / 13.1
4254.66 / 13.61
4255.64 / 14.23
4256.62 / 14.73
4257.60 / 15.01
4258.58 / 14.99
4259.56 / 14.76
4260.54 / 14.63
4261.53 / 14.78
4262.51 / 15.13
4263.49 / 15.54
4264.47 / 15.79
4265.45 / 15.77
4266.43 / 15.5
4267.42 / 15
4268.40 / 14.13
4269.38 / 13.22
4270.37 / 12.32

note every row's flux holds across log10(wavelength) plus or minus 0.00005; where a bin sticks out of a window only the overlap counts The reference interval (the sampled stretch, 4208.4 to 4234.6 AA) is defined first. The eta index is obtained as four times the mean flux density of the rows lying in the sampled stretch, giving 52.4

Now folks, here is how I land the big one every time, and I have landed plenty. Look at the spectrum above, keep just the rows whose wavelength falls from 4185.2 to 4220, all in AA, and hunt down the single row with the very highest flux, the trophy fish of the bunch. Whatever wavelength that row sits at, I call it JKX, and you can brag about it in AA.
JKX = 4195.32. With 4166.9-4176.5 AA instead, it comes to 4174.12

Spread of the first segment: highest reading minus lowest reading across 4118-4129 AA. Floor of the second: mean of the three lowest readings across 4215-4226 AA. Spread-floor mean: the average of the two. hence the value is 6.3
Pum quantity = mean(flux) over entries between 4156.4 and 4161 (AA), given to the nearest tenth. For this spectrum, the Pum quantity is 15.0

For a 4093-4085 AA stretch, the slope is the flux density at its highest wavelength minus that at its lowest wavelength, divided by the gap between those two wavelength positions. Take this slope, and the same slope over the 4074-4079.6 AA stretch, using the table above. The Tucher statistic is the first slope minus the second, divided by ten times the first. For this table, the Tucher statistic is -0.2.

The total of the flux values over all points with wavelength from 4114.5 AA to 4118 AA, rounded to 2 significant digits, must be 61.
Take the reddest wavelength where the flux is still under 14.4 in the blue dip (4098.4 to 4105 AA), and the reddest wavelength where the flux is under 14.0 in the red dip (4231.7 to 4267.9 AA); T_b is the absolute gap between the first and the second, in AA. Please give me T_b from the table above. 151.1 AA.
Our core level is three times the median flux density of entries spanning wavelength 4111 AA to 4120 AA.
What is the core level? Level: 46.7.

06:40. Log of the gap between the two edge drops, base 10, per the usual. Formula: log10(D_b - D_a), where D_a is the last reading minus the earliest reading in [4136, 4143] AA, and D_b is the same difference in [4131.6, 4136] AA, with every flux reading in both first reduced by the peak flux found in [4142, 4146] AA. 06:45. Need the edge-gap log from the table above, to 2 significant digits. 0.25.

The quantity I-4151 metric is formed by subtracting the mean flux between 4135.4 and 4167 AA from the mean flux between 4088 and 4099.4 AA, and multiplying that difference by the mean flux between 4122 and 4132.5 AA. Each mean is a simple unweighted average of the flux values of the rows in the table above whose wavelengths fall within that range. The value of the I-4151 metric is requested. 14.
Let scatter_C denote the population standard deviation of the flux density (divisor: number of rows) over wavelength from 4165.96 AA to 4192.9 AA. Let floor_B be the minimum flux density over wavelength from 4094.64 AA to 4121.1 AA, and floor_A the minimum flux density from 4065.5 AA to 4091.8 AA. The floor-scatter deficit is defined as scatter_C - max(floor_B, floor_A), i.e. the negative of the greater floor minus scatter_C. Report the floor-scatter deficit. -12.1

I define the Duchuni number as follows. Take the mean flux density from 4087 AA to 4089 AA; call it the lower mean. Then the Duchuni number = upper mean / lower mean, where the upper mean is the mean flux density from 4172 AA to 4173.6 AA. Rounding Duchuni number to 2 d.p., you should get 1.00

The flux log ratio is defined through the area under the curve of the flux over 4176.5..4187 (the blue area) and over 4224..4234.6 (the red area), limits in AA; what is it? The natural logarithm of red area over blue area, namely -0.26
